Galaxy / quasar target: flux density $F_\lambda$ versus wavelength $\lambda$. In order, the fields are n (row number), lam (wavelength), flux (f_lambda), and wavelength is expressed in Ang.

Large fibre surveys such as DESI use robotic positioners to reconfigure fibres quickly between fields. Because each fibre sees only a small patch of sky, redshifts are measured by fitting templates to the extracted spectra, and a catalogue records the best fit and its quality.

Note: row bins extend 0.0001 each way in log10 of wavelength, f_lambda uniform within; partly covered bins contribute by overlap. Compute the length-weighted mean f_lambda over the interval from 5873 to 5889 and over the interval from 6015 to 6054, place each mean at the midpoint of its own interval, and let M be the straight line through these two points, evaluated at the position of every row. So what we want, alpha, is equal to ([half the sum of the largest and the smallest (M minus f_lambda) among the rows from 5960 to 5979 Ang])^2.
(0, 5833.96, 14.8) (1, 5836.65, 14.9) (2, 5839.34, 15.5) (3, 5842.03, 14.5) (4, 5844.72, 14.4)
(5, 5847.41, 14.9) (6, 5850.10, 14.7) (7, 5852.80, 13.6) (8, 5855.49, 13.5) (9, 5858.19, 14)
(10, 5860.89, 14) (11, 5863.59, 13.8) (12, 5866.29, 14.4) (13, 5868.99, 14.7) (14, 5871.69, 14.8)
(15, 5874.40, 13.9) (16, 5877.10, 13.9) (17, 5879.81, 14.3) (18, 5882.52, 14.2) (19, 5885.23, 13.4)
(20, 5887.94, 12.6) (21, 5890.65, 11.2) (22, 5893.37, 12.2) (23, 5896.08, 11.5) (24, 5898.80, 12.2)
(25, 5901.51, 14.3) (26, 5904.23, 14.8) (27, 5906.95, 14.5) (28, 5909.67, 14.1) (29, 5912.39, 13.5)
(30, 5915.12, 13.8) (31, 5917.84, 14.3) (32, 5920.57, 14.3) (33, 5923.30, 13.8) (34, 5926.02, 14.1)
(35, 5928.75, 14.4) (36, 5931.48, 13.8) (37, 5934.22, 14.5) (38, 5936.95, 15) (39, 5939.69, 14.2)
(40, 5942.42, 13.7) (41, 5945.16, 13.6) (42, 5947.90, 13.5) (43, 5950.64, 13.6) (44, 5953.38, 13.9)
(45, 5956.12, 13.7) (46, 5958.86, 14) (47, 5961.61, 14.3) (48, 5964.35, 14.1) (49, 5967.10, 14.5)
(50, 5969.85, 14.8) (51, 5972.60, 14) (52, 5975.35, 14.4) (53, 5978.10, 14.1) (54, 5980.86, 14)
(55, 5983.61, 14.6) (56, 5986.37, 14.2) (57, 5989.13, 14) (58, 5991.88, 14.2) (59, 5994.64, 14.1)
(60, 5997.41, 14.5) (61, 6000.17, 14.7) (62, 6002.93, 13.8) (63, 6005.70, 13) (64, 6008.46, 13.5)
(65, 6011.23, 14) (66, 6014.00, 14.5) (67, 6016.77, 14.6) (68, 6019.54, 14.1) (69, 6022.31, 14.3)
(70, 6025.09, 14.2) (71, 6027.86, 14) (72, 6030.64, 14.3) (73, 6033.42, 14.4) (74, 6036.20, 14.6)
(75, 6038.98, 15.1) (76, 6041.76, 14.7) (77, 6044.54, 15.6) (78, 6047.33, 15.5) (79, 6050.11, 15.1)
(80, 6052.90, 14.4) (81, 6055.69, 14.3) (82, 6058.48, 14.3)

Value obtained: 0.02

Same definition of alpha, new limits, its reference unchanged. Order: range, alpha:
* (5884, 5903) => 1.16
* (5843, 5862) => 0.40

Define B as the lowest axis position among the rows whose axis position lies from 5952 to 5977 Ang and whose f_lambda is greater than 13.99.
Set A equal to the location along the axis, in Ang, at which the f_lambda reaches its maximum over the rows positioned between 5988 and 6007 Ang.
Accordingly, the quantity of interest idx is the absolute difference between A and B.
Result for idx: 41.3 Ang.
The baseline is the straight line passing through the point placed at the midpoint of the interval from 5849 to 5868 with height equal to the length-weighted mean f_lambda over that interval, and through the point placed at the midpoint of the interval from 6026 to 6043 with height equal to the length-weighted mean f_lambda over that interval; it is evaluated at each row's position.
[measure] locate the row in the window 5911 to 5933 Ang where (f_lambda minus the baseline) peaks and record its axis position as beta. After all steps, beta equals 5928.75 Ang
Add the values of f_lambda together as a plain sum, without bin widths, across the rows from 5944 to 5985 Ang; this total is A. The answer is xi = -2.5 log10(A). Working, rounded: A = 211.1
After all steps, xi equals -5.81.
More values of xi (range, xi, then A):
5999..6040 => -5.82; 213.1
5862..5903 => -5.76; 201.4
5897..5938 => -5.81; 211.4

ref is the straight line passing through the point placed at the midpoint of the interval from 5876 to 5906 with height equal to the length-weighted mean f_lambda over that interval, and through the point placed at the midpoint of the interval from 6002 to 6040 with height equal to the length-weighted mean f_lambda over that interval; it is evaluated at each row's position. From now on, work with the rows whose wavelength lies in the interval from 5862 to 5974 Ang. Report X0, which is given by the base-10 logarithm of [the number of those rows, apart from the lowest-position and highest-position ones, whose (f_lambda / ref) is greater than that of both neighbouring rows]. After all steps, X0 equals 1.0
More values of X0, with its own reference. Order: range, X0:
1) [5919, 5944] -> 0.3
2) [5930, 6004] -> 0.9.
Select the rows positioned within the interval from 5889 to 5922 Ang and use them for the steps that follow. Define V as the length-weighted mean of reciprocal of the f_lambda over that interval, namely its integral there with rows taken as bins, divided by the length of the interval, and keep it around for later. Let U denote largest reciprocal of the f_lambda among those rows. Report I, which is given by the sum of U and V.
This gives 0.165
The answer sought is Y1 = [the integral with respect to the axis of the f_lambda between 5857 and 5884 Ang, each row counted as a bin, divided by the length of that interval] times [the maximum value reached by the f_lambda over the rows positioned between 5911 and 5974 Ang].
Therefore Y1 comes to 213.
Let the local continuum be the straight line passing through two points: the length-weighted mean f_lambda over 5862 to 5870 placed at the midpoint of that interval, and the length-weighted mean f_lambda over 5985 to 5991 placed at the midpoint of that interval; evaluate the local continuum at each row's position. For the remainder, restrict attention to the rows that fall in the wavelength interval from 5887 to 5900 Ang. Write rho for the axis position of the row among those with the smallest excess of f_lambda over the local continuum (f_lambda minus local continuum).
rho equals 5890.65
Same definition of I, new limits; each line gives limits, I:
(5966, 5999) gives 0.141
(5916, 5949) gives 0.145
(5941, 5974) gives 0.146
